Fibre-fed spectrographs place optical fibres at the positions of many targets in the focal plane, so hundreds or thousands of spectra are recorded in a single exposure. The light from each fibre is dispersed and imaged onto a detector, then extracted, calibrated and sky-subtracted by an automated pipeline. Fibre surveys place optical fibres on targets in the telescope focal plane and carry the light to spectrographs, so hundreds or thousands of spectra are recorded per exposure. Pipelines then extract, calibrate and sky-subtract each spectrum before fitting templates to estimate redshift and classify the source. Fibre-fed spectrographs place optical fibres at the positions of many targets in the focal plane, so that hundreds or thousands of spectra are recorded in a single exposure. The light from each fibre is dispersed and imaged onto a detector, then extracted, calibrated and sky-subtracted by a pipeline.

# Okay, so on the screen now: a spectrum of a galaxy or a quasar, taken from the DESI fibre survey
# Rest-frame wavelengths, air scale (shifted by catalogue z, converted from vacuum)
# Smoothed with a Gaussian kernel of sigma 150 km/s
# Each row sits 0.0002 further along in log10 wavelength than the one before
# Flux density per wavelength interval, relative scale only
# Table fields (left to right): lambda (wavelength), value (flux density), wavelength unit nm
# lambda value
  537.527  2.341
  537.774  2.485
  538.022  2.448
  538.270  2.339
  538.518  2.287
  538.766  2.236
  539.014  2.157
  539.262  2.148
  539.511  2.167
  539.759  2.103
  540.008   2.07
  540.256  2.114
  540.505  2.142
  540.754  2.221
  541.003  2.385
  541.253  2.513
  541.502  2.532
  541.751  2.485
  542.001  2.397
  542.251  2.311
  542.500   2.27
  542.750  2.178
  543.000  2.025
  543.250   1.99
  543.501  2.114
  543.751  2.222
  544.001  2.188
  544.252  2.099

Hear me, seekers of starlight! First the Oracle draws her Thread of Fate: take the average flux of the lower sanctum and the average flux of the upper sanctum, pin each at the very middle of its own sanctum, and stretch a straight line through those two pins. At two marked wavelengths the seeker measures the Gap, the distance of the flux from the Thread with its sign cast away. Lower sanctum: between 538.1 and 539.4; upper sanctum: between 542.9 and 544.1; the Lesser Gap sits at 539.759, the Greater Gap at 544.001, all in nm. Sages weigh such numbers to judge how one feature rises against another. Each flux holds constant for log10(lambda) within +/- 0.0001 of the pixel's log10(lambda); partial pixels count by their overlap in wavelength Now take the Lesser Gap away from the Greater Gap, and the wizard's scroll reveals -0.01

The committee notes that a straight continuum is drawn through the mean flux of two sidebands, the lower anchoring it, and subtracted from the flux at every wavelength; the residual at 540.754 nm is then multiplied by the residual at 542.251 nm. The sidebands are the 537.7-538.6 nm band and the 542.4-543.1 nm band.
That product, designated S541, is 0.00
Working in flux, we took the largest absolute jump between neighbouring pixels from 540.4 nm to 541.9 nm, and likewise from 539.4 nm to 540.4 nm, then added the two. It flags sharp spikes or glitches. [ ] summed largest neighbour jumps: 0.228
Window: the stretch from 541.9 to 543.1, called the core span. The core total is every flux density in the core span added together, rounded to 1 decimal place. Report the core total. 11.2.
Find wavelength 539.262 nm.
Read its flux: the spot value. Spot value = 2.148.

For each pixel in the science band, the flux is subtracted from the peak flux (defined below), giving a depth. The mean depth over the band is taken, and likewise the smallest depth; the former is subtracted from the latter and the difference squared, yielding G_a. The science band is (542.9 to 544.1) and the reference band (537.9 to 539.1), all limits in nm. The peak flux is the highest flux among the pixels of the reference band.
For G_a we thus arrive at 0.0130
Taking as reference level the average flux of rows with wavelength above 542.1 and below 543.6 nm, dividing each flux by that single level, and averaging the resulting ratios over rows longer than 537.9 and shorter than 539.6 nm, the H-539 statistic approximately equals 1.05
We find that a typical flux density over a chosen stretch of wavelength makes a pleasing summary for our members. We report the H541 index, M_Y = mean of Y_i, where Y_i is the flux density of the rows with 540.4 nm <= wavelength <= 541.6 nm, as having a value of 2.36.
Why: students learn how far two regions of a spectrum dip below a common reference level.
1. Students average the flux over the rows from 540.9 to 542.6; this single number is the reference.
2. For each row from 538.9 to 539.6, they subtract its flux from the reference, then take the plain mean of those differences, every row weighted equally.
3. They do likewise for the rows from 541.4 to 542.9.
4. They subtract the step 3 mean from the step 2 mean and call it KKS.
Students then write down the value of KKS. 0.20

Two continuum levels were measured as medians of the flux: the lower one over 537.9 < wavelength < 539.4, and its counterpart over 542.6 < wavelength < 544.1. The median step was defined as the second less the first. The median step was -0.1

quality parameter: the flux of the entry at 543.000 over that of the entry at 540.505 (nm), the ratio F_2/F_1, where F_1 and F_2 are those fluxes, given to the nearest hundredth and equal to 0.95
